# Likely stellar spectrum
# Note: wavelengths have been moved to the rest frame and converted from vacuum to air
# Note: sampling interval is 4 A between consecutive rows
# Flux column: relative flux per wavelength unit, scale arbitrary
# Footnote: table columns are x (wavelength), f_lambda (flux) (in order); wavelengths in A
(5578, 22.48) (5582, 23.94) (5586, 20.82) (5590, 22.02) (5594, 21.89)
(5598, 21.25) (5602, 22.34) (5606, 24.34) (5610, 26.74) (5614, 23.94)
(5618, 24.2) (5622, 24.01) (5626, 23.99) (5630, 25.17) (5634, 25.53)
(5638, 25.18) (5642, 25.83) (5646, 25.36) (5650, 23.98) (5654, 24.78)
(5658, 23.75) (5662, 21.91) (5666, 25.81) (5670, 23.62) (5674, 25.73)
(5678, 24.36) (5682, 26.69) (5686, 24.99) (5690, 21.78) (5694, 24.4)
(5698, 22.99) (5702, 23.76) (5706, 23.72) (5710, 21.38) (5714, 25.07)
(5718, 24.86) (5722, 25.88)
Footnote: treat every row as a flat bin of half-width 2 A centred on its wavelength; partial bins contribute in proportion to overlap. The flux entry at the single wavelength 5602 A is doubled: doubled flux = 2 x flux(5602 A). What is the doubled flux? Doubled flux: 44.7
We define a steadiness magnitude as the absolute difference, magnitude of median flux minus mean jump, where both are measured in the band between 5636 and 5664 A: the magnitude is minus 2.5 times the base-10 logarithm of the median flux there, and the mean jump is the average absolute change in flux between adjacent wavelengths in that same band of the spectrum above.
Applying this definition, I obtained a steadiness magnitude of 4.51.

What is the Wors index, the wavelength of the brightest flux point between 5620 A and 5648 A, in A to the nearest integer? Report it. 5642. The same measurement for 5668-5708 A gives 5682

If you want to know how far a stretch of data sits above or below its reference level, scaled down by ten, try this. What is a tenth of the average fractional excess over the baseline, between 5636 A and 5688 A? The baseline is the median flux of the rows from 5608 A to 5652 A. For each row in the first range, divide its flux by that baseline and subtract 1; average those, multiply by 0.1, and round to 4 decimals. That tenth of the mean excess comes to -0.0016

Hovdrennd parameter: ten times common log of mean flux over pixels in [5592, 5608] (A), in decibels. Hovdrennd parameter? 13.5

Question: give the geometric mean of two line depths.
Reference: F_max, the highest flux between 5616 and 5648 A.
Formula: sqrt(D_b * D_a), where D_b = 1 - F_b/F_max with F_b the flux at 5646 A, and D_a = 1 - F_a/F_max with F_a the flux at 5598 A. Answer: 0.057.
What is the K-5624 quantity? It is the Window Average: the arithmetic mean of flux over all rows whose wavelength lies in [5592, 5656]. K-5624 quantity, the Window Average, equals 24.3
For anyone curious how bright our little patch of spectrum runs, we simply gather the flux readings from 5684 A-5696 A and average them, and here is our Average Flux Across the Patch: 23.7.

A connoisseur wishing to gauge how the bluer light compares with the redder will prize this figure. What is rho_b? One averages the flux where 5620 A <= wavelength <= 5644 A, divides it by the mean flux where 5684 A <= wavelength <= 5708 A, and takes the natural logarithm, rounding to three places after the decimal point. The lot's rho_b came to 0.055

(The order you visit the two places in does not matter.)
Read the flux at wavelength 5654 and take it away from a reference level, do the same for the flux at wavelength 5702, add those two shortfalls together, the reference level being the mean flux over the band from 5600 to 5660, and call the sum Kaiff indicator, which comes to 0.68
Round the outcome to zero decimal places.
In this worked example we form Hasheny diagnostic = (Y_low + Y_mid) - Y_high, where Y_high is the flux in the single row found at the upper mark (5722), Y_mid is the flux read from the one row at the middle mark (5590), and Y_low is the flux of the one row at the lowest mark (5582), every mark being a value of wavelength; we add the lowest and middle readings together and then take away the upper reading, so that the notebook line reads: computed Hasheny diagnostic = 20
